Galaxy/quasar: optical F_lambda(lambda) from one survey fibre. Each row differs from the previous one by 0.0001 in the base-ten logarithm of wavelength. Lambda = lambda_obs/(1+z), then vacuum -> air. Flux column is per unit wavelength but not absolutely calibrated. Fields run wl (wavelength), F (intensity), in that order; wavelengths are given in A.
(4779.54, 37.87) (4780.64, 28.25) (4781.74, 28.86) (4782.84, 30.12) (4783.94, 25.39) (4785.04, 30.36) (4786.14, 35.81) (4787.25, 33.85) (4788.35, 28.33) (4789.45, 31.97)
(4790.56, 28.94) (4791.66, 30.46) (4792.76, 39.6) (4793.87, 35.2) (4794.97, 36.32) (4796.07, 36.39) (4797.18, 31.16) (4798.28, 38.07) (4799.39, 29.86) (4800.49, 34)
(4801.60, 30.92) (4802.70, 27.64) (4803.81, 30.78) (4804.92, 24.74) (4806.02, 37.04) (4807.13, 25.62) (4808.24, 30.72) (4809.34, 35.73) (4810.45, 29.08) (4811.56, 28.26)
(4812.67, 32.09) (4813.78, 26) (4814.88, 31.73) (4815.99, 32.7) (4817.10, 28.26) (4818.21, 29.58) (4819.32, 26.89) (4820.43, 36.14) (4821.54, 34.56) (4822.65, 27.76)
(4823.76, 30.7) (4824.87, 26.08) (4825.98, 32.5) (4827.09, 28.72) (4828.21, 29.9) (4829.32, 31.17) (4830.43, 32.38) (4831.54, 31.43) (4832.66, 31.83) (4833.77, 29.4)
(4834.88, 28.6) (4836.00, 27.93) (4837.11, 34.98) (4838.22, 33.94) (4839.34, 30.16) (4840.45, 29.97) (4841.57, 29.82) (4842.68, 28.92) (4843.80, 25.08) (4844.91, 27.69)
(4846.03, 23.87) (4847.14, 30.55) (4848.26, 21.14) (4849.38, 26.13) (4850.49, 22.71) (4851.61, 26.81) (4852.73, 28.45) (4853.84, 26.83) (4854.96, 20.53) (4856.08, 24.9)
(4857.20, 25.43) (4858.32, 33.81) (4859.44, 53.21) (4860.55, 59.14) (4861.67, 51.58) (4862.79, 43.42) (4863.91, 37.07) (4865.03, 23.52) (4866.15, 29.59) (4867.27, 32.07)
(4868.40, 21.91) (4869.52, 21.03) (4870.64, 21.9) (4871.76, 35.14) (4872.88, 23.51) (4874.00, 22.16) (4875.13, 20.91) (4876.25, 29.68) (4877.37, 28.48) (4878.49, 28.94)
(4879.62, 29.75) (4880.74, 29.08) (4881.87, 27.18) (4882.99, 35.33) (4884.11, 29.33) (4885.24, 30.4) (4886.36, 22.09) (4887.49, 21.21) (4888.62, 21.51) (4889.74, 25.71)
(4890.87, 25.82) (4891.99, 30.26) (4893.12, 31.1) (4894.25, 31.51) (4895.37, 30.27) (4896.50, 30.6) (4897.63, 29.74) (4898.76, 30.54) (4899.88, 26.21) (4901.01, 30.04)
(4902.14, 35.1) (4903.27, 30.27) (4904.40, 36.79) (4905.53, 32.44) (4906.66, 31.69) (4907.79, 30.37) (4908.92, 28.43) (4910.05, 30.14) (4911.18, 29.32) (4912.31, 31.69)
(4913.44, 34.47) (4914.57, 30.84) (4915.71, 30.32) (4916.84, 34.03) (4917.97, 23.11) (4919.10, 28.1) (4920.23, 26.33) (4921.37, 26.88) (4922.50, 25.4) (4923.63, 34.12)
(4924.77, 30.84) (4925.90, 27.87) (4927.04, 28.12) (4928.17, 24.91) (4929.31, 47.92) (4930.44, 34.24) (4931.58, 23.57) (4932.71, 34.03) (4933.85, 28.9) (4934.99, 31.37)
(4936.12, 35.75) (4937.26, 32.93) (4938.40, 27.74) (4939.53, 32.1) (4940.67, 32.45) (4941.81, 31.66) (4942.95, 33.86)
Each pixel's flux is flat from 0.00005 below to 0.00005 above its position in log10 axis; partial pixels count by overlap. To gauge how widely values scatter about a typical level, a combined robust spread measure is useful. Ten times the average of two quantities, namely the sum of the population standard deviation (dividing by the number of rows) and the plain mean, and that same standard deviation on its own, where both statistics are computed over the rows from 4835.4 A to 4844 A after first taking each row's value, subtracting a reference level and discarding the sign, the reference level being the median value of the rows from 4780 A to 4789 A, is 31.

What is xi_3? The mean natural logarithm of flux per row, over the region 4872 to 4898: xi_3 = 3.31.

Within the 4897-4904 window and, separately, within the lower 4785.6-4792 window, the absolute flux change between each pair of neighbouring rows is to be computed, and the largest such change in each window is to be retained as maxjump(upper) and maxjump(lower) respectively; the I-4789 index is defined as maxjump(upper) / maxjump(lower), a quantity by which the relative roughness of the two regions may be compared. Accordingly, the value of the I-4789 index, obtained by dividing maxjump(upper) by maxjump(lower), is 0.92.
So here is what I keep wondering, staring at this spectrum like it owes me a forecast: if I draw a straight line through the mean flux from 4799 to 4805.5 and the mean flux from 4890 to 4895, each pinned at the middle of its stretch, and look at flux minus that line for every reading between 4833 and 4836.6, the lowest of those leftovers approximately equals -1.7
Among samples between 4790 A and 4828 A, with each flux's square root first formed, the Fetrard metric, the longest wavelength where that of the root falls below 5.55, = 4827.09 A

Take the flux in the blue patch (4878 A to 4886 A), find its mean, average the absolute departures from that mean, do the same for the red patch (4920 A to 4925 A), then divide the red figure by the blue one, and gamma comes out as 1.8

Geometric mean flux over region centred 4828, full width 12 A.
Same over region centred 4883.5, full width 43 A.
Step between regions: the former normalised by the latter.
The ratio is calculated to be 1.07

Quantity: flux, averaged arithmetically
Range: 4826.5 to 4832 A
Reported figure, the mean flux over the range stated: 30.7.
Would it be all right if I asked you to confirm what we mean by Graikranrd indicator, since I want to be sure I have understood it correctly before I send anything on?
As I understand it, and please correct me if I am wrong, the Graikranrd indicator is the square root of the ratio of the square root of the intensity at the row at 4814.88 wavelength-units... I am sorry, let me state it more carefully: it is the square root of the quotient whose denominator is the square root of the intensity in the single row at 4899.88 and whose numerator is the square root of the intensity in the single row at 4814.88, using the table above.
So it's 1.05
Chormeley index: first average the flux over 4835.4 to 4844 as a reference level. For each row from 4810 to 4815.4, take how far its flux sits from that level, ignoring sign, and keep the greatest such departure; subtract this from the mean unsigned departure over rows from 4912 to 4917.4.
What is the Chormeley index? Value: -2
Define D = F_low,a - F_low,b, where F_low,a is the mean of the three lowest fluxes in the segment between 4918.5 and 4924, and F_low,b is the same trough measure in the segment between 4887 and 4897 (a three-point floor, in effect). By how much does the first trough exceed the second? 3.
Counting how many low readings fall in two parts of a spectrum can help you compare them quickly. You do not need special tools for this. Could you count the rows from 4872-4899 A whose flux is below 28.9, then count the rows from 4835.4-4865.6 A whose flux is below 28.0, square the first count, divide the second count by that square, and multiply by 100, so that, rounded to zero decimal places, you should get 13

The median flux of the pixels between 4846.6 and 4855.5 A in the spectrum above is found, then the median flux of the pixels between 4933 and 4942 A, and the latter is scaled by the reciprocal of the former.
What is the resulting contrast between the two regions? 1.20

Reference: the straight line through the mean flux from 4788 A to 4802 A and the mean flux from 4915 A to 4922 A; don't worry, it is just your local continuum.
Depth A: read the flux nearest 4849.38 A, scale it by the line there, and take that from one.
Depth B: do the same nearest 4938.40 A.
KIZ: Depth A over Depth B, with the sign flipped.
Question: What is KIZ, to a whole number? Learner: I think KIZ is 10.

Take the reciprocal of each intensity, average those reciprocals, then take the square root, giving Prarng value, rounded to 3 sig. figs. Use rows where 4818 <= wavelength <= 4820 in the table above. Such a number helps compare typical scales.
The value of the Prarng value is 0.188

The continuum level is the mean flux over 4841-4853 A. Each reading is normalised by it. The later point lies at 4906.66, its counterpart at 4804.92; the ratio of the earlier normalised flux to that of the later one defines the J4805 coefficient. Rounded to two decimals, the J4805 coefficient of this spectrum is 0.78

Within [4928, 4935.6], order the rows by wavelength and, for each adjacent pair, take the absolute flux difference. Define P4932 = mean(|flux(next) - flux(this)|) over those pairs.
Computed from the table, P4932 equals 11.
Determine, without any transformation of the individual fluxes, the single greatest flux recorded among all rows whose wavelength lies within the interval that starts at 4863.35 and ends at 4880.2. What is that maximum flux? 37.07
